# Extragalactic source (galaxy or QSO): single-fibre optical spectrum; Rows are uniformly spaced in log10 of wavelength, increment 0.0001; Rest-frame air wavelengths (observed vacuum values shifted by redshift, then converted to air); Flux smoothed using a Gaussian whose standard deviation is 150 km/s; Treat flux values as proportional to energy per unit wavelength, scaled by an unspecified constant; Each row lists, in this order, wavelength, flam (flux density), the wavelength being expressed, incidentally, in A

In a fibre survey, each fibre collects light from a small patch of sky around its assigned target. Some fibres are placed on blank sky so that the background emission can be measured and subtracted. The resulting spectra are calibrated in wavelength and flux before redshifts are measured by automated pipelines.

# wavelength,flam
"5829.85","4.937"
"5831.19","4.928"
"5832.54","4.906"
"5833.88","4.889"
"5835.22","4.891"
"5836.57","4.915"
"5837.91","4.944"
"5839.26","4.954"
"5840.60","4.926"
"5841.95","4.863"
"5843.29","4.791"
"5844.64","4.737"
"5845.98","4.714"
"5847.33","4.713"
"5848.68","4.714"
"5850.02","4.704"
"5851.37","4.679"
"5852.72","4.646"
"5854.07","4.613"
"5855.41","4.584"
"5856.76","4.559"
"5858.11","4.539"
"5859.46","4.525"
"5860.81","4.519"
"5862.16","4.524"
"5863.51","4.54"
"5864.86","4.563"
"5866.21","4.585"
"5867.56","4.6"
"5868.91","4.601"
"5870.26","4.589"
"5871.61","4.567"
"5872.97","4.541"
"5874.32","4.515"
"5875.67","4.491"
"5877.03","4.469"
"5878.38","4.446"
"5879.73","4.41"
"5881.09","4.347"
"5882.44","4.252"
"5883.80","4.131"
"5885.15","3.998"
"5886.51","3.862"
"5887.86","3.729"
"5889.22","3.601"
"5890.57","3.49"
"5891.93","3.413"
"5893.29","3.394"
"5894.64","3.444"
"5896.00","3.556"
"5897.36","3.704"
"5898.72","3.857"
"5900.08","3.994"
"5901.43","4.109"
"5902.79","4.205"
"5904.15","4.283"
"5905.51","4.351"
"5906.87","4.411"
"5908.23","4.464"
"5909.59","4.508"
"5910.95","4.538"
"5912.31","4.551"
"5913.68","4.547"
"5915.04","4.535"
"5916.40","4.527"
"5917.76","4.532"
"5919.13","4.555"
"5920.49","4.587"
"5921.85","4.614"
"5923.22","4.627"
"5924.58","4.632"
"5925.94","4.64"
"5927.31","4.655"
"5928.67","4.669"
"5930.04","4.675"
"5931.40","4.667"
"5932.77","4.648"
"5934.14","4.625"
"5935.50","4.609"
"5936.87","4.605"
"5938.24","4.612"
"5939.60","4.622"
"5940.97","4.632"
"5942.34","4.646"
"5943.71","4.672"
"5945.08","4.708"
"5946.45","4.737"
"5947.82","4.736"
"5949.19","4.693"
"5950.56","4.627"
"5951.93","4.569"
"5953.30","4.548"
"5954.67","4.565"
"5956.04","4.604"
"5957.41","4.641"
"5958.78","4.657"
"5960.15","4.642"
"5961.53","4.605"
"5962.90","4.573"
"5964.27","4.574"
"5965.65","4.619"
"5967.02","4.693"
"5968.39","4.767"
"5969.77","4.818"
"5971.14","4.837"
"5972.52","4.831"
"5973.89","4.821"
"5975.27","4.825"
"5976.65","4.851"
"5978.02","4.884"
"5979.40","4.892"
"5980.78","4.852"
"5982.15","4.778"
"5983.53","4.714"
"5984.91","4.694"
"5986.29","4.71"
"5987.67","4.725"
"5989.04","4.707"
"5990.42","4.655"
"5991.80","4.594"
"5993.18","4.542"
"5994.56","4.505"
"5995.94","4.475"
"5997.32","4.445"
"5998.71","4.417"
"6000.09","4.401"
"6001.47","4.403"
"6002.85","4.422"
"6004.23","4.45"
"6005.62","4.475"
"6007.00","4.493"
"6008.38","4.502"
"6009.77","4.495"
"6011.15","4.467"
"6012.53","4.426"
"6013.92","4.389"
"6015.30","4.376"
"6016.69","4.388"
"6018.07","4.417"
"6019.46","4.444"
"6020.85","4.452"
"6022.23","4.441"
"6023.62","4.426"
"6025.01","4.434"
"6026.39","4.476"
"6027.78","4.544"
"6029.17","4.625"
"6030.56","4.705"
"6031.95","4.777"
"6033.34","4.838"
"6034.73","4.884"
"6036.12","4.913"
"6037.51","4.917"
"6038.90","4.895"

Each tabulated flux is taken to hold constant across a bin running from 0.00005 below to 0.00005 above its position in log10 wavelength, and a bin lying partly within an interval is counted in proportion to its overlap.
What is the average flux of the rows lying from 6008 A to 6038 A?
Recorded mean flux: 4.56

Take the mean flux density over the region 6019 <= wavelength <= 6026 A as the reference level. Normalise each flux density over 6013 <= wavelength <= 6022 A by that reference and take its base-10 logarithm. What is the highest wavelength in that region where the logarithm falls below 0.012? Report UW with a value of 6020.85 A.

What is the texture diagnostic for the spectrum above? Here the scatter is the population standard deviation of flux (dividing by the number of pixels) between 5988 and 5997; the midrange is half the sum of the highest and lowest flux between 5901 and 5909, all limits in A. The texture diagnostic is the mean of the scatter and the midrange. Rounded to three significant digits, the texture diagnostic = 2.18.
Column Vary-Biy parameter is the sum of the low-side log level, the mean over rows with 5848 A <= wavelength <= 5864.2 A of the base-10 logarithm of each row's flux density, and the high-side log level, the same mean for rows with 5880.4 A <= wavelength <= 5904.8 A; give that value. 1.25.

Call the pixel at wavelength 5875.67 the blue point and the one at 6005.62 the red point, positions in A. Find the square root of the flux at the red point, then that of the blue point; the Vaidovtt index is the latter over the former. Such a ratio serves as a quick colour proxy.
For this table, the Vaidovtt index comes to 1.002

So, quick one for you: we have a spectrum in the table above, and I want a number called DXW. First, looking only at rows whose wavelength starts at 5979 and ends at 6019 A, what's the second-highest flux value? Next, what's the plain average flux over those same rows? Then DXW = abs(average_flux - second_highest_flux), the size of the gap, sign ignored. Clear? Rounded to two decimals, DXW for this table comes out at 0.31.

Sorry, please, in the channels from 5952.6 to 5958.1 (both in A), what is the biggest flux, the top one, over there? 4.641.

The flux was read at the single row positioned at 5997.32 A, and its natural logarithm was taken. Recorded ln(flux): 1.49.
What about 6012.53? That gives 1.49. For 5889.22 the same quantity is 1.28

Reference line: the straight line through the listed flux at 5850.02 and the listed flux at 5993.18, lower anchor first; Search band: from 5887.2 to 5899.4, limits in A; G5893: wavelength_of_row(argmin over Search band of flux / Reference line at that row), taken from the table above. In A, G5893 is 5893.29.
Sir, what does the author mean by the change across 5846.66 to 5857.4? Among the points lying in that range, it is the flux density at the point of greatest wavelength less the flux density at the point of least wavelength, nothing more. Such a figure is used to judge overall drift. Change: -0.15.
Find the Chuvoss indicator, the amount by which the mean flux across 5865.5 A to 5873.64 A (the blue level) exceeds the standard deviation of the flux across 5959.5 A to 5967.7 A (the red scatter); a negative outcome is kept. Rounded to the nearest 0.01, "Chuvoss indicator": 4.54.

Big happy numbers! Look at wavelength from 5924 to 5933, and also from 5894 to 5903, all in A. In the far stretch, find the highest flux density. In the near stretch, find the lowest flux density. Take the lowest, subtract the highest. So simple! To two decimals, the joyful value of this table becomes -1.23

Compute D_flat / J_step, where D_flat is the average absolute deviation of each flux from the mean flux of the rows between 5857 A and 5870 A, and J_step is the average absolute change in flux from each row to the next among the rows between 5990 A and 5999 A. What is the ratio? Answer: 0.7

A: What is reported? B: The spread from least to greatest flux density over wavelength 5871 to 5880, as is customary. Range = 0.16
